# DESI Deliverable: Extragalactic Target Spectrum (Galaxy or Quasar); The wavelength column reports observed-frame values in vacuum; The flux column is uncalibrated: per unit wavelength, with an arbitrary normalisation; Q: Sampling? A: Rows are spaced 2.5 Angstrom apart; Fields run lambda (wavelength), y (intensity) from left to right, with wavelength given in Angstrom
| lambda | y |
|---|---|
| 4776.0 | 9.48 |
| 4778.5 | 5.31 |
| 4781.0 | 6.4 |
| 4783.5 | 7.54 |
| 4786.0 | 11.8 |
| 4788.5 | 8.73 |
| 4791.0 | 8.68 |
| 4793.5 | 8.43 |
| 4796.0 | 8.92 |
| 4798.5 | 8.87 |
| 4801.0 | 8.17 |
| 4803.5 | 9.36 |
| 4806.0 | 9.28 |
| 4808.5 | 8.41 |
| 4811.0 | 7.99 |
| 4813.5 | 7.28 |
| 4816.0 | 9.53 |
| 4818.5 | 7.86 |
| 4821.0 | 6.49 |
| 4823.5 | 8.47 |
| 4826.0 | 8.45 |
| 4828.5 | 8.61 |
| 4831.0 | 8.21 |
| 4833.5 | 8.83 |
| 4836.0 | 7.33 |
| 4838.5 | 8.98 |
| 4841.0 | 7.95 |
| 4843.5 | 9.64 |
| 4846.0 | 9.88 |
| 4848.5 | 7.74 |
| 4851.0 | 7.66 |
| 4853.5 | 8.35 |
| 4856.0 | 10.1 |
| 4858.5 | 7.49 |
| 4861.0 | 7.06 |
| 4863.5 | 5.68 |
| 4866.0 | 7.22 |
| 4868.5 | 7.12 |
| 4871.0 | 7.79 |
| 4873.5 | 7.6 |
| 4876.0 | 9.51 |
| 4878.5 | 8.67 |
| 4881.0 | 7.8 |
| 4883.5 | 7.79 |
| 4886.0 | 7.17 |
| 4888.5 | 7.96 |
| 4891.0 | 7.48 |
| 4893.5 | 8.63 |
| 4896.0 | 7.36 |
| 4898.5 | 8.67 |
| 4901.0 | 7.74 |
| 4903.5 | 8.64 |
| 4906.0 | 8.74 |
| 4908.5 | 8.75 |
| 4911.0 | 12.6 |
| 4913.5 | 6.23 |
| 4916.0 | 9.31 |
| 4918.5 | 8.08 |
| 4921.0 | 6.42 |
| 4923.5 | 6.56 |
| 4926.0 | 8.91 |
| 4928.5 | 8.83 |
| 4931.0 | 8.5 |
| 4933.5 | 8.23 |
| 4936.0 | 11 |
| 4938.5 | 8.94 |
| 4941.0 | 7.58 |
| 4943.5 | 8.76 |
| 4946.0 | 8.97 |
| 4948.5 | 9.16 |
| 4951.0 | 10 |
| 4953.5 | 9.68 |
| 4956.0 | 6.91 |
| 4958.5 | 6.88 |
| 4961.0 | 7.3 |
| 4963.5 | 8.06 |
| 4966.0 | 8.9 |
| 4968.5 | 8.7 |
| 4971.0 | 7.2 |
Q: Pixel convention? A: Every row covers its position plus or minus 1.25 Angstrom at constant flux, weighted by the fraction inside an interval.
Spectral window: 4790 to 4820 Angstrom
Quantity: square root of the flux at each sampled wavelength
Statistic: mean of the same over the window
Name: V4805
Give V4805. 2.92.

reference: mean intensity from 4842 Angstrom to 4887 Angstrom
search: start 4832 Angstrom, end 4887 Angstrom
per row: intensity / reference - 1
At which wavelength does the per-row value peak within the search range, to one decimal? 4856.0 Angstrom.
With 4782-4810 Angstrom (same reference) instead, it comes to 4786.0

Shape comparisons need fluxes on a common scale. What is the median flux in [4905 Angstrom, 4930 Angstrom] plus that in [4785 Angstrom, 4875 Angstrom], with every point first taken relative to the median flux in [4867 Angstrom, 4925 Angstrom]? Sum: 2.20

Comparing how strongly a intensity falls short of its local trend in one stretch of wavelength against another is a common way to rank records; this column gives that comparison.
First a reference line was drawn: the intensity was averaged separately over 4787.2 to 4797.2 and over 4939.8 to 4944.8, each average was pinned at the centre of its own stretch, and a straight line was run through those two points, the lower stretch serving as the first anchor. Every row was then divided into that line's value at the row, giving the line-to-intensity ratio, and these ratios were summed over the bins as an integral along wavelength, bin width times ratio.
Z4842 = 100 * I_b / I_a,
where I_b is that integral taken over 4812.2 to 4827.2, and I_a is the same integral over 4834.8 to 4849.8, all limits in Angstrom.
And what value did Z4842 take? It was 108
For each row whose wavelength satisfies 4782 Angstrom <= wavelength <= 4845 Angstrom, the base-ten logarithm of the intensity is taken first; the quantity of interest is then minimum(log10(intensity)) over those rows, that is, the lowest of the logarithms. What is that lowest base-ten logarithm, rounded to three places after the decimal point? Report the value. 0.812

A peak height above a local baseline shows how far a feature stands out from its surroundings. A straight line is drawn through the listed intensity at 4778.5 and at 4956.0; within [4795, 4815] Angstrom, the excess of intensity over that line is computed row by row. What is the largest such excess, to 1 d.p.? 3.8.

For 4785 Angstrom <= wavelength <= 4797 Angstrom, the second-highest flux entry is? 8.92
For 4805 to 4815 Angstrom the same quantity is 8.41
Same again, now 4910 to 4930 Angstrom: 9.31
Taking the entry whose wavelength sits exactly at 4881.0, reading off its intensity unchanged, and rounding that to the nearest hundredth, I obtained 7.80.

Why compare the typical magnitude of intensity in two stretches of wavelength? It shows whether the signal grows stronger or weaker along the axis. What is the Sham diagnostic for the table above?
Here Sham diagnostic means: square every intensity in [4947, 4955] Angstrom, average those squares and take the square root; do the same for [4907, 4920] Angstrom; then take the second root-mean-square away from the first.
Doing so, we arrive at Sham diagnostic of 0.39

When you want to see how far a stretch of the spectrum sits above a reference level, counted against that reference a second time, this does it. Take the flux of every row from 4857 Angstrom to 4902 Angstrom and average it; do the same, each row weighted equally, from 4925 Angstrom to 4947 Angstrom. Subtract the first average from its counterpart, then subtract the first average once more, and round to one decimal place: -6.6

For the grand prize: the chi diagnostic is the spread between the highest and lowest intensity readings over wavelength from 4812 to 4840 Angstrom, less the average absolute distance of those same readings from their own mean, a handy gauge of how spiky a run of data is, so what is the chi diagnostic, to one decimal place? 2.4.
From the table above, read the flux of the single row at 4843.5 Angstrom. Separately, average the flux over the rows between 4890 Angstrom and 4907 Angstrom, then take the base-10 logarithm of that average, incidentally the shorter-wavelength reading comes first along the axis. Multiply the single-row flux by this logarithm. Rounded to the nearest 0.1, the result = 8.8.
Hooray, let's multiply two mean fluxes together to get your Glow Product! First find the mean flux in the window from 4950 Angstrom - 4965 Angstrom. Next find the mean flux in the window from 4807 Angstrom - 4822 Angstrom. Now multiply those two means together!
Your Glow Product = 65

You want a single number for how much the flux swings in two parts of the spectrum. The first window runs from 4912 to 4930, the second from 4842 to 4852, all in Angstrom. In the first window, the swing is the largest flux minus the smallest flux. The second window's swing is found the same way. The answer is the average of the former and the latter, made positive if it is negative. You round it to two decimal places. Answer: 2.65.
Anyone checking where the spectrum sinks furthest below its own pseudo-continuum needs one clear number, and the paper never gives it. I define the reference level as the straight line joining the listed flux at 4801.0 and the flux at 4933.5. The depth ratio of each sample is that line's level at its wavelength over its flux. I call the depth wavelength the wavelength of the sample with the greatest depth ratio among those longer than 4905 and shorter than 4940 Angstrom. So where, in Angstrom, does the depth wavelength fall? 4913.5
